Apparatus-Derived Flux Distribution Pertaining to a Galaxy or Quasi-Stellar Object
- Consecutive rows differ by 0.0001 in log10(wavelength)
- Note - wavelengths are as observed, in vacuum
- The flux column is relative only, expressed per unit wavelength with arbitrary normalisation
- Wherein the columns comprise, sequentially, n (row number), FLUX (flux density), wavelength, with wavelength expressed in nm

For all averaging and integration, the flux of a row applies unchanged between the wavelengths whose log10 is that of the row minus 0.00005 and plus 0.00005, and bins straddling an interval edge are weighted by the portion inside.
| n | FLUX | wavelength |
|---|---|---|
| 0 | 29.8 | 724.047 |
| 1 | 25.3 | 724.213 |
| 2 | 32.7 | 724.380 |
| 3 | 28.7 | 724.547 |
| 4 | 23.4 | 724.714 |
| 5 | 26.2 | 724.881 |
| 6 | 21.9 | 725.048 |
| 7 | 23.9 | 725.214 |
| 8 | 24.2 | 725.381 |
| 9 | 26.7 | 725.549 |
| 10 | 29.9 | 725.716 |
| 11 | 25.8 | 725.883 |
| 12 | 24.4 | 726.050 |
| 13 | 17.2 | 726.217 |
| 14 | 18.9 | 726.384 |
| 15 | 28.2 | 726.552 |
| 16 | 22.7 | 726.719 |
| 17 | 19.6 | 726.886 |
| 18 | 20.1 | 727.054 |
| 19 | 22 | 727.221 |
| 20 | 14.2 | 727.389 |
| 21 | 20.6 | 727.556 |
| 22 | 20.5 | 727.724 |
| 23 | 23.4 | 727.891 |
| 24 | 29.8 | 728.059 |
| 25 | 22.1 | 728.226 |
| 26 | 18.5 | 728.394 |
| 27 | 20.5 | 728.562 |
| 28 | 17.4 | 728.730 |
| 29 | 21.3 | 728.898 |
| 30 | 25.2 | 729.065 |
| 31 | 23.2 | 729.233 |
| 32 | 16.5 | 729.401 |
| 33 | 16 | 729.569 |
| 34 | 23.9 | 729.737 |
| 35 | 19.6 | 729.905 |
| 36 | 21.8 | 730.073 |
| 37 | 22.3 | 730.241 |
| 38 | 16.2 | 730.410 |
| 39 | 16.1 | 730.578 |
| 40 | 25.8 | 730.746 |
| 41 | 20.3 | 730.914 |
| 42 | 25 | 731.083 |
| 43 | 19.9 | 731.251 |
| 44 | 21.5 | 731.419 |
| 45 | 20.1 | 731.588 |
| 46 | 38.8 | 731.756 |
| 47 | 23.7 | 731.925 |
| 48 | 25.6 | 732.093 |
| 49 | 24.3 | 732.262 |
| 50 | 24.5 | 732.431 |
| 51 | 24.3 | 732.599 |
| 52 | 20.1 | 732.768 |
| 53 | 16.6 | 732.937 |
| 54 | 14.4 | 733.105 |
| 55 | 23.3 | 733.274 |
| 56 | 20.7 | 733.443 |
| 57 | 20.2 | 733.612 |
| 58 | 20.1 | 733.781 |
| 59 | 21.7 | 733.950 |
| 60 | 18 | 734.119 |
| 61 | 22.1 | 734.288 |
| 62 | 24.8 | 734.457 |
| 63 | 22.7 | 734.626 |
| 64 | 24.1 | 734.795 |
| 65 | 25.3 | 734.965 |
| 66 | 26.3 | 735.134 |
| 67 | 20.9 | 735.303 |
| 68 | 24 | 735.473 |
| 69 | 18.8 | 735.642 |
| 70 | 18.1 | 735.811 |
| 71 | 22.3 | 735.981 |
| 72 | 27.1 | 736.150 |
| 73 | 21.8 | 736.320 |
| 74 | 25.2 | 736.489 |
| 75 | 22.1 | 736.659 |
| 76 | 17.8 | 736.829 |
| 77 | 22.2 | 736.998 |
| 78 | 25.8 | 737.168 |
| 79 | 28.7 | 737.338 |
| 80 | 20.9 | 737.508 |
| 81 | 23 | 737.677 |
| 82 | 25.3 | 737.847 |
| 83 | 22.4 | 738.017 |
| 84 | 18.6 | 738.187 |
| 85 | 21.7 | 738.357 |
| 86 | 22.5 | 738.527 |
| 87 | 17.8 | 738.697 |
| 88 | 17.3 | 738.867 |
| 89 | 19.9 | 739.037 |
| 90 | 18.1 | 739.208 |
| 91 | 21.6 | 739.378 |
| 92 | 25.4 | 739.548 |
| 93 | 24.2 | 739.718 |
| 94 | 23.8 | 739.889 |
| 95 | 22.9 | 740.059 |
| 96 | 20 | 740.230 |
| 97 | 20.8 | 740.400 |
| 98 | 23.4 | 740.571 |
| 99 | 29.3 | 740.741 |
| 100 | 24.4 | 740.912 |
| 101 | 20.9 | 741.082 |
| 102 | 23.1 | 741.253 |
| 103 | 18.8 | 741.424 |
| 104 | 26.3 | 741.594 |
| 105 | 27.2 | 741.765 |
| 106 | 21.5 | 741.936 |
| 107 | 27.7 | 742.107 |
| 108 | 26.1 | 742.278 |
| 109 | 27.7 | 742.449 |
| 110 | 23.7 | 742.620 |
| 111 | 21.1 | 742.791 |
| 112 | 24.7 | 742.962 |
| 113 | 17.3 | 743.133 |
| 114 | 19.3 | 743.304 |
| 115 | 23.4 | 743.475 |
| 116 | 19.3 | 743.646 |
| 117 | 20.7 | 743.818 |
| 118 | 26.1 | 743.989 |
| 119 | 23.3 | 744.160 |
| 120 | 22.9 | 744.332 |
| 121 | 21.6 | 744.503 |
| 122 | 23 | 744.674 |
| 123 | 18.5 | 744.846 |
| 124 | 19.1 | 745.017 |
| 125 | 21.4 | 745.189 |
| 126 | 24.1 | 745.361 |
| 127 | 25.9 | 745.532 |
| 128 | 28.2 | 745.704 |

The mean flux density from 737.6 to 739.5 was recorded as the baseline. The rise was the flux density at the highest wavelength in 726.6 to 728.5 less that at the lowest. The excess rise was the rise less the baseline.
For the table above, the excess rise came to -25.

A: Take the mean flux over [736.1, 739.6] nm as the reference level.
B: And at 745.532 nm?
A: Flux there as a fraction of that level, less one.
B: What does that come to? 0.17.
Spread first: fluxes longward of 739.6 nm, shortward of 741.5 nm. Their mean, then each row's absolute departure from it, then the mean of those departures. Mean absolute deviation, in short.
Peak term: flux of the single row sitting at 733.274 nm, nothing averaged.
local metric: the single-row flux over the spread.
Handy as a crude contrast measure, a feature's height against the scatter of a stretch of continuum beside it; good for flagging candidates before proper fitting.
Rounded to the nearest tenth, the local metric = 11.7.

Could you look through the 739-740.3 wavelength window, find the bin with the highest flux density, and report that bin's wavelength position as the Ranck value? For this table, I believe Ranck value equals 739.548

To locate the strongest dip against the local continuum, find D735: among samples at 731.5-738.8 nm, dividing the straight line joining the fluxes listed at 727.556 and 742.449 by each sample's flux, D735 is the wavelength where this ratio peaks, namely 733.105 nm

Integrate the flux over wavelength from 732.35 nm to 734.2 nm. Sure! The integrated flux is 38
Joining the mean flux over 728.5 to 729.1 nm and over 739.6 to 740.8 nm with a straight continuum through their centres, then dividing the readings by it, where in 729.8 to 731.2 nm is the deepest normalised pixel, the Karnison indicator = 730.578 nm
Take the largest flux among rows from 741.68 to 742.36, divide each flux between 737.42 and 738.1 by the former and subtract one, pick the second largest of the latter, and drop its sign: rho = 0.17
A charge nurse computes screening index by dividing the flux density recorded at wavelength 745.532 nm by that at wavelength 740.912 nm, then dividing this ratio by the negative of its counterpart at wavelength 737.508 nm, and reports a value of -0.051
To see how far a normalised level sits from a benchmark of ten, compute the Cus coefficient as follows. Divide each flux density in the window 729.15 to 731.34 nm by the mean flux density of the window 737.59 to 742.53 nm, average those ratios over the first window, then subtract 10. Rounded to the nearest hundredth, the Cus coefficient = -9.10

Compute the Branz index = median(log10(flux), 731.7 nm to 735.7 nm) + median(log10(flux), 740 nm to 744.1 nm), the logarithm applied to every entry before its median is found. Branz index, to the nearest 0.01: 2.73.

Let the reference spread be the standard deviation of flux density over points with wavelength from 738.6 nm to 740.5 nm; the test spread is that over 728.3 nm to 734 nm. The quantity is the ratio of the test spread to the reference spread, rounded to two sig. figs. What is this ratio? 1.6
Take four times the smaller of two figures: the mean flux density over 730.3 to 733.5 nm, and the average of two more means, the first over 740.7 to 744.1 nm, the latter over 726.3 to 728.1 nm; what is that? 88.7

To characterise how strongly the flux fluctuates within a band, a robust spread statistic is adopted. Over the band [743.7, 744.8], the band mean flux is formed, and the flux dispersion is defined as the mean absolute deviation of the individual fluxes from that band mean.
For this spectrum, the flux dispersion 1.20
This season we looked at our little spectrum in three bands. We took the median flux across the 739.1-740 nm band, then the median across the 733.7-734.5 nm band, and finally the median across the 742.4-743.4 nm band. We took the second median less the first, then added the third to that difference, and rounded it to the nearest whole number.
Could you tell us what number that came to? 20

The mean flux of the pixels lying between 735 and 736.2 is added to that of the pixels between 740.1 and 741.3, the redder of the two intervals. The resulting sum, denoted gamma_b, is 45.6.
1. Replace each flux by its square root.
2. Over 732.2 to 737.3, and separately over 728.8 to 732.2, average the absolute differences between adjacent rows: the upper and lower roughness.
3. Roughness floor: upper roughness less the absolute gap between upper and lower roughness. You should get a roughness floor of 0.12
